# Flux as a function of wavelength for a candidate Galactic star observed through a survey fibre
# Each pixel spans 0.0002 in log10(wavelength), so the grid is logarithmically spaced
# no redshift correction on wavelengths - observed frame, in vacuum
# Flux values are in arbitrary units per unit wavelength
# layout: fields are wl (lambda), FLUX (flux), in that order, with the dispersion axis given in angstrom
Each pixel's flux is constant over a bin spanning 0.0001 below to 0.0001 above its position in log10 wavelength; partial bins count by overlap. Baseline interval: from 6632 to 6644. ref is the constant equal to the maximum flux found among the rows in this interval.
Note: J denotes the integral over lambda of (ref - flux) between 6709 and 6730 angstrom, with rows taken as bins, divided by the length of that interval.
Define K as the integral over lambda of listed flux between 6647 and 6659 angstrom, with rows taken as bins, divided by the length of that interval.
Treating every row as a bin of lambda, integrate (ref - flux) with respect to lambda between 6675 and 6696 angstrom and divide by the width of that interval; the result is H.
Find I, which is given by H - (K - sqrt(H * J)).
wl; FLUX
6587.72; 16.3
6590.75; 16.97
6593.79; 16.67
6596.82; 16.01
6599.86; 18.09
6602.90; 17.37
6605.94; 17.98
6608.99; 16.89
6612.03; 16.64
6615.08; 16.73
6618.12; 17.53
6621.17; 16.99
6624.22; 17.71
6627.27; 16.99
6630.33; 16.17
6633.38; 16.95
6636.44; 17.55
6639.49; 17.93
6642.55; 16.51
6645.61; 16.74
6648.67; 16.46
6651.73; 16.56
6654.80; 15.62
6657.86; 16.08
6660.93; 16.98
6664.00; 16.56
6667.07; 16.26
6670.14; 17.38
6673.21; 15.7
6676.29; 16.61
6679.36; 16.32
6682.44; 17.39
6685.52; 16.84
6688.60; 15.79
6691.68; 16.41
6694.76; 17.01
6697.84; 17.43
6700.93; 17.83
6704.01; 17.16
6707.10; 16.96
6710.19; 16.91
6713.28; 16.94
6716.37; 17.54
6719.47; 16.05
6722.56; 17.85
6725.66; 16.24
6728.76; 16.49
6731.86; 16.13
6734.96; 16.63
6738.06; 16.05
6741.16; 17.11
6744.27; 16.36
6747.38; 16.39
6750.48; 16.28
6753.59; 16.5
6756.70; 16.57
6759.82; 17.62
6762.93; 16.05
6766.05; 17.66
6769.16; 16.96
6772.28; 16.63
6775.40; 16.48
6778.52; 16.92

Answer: -13.7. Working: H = 1.3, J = 1.07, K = 16.19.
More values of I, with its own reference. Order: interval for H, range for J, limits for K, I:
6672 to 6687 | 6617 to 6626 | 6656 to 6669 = -14.3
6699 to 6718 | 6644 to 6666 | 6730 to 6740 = -14.6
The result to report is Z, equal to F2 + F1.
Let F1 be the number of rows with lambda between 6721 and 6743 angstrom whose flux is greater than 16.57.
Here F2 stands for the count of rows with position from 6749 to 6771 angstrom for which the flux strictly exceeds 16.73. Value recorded 6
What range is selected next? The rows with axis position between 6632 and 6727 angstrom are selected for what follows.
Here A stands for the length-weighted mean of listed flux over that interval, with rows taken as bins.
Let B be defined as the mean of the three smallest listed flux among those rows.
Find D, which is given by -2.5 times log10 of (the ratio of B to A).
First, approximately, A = 16.8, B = 15.7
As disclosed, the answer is 0.0729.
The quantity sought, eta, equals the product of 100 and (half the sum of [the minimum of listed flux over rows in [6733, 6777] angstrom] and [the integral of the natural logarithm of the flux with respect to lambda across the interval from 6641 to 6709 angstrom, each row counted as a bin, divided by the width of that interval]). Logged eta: 943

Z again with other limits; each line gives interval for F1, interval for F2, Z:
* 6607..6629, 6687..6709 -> 12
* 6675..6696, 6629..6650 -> 8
